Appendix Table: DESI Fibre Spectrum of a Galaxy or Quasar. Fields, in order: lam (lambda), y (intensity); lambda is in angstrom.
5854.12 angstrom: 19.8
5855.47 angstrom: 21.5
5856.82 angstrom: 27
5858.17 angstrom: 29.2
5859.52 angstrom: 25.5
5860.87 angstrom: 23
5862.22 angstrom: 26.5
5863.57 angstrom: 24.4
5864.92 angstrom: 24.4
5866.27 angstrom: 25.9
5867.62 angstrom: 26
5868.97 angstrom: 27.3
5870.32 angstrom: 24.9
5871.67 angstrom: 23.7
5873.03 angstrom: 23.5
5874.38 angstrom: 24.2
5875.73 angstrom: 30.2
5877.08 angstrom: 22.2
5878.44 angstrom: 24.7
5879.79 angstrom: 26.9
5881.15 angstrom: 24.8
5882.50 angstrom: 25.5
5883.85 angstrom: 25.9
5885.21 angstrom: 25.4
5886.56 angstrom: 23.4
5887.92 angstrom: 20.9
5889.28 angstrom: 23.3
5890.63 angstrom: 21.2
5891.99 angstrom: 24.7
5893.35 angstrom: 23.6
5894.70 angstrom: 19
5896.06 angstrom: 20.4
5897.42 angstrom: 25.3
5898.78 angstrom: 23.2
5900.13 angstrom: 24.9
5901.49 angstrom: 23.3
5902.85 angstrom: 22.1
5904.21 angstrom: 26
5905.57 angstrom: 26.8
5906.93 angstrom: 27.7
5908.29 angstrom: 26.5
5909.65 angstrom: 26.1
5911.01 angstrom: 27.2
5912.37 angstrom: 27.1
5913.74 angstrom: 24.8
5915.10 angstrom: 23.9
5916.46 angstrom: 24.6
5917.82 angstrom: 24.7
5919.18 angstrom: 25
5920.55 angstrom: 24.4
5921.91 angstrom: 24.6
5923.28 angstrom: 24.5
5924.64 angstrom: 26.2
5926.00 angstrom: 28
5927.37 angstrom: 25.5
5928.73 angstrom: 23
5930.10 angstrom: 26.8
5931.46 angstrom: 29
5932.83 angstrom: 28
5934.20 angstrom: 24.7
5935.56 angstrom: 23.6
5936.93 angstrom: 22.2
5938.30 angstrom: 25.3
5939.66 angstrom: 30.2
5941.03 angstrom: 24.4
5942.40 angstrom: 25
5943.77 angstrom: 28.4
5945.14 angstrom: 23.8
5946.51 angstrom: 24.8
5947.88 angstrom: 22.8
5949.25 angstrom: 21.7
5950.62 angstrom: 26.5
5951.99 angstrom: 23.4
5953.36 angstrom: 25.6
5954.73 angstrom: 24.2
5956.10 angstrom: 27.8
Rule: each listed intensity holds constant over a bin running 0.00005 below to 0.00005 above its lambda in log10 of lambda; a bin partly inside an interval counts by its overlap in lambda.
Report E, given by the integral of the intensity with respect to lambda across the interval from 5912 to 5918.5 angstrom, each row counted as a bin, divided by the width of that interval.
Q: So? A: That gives 24.9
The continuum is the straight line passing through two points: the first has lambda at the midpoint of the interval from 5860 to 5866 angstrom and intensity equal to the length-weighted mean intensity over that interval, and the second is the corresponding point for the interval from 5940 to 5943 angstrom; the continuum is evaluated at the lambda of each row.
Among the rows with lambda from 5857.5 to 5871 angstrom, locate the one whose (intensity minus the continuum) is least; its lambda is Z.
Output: 5860.87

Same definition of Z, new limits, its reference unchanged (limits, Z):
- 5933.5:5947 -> 5936.93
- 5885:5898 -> 5894.70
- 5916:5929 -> 5928.73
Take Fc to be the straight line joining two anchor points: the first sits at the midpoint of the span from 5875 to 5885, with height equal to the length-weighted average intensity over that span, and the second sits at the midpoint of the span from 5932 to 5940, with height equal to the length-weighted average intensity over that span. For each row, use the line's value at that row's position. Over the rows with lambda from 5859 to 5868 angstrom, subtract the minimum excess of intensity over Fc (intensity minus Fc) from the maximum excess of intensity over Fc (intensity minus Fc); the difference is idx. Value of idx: 3.5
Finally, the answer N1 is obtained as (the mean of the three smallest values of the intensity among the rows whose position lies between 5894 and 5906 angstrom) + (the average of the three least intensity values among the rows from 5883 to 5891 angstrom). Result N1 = 42.3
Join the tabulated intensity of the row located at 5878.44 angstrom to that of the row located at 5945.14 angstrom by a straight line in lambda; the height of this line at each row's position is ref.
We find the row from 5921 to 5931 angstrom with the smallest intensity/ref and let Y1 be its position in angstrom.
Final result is 5928.73 angstrom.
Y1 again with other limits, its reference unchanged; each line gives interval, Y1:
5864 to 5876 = 5873.03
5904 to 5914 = 5913.74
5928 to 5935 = 5928.73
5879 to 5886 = 5881.15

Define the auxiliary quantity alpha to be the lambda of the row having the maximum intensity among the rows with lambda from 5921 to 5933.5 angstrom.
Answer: 5931.46 angstrom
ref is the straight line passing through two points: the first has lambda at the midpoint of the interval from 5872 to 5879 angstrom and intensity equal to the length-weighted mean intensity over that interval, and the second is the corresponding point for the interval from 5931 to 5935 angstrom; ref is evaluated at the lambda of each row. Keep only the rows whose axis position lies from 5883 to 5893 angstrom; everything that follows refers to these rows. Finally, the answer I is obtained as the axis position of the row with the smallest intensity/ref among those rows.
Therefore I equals 5887.92 angstrom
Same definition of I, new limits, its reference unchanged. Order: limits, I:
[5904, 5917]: 5915.10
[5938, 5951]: 5949.25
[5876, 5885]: 5877.08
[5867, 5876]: 5873.03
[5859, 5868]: 5860.87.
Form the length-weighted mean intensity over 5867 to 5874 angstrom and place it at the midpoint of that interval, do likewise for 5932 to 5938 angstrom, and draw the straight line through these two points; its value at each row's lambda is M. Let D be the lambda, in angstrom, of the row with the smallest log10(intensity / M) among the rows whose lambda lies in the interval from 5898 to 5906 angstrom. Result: 5902.85 angstrom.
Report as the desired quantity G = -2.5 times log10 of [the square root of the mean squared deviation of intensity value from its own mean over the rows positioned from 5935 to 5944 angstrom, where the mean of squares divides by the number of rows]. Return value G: -1.0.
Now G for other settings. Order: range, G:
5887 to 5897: -0.7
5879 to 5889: -0.7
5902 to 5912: -0.6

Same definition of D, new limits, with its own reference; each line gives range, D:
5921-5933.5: 5928.73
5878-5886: 5878.44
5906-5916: 5915.10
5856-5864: 5860.87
